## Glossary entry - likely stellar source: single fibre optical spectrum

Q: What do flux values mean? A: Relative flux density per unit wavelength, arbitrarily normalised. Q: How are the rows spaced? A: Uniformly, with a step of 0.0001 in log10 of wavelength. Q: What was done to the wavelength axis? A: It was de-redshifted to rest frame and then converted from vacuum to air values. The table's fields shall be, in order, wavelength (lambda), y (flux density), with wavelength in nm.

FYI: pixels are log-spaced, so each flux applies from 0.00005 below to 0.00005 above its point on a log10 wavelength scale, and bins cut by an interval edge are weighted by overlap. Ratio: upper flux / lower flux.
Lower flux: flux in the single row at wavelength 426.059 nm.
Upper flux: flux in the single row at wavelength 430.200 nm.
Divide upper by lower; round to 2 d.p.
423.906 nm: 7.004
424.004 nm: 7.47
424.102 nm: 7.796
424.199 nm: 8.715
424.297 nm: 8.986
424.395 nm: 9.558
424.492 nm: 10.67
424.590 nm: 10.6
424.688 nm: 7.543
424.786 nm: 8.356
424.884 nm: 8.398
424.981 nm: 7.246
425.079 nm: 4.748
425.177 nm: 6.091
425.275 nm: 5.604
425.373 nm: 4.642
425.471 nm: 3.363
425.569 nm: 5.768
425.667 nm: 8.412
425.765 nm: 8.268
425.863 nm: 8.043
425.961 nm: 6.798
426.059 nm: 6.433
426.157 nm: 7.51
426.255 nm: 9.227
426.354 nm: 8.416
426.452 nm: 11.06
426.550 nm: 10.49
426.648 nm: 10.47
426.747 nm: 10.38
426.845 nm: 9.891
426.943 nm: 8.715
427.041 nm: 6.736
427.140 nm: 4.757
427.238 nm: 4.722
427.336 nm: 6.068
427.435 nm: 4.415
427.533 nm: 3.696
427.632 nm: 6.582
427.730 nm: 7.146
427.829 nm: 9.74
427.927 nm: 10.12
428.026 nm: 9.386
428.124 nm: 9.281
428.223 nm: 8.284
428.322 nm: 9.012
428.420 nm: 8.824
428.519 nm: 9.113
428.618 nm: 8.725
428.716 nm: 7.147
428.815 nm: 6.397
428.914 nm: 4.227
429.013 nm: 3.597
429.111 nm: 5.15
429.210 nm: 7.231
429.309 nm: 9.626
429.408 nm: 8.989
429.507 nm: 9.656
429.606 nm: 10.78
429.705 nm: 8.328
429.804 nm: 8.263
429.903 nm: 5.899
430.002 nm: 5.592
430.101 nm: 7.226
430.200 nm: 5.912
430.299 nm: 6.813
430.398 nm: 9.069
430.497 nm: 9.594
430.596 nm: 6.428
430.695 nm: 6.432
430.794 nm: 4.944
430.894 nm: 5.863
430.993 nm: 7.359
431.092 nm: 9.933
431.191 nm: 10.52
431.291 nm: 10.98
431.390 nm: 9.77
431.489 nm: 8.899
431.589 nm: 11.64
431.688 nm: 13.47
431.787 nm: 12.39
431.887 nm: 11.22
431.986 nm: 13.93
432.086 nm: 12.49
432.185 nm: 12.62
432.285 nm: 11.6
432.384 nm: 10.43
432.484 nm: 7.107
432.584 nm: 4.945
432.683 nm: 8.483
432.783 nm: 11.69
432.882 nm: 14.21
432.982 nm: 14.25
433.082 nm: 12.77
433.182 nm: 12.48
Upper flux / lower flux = 0.92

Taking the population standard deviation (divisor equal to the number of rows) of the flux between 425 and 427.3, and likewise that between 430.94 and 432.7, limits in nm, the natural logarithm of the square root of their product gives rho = 0.81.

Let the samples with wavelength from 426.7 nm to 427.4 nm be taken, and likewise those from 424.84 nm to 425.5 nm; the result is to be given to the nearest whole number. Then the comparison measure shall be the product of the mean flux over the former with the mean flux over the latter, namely 42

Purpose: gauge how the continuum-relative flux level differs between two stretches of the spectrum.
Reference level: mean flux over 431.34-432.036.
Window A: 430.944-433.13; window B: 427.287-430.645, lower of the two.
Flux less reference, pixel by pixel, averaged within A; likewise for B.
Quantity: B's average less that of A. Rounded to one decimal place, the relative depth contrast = -3.4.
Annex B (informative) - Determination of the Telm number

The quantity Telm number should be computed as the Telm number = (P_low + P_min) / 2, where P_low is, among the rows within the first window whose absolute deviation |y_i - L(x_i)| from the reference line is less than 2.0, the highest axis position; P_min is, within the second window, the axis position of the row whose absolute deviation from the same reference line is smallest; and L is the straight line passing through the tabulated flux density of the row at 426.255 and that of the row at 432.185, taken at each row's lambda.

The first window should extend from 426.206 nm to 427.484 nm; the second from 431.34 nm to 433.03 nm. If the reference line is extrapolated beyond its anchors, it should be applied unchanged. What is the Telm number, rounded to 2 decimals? 429.56 nm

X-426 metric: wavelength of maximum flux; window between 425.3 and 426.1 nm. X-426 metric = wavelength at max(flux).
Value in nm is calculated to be 425.667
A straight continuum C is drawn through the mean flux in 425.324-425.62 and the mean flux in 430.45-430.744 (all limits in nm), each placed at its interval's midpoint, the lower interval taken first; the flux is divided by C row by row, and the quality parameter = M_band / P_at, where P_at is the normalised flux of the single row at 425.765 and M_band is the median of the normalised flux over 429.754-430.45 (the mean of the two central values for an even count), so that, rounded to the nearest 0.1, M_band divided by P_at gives 0.5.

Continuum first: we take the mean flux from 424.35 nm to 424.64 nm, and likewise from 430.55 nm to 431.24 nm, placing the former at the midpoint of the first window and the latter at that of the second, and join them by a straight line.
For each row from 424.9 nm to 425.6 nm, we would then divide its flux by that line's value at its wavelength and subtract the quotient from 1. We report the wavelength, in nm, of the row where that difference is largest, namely 425.471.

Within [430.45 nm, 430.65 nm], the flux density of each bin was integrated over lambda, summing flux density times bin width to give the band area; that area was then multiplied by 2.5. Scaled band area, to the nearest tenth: 4.0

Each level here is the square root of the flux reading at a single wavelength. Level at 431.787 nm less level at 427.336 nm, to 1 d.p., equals 1.1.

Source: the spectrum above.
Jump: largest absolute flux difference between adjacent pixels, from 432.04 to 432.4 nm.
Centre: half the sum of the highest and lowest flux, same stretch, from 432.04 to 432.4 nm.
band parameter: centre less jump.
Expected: 10.4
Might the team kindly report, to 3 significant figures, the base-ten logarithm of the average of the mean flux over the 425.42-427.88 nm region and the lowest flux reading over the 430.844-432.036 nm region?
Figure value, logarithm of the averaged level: 0.824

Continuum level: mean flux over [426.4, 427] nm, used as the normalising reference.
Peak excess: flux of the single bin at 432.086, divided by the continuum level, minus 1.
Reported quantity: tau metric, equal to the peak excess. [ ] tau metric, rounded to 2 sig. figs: 0.23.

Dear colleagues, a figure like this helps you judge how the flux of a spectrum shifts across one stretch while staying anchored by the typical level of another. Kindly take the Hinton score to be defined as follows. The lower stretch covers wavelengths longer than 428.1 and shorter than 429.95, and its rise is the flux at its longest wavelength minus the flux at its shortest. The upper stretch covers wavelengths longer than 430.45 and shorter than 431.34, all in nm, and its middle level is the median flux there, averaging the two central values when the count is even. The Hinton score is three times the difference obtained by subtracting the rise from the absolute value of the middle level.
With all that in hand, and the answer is 32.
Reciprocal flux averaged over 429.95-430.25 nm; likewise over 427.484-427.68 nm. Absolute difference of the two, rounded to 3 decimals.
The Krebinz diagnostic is 0.049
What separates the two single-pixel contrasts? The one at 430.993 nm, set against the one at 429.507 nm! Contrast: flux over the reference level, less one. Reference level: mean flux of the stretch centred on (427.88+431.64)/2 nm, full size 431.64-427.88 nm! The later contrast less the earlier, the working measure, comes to -0.3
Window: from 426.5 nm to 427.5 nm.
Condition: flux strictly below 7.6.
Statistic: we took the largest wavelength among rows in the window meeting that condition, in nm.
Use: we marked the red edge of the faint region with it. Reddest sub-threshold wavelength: 427.435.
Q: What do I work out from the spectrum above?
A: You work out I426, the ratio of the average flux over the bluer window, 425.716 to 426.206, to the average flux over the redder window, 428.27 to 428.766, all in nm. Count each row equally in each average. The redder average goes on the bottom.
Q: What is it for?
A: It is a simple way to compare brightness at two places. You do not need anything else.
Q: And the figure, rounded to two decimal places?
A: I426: 0.87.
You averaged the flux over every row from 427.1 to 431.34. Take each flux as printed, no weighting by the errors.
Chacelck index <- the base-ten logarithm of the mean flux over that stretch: 0.87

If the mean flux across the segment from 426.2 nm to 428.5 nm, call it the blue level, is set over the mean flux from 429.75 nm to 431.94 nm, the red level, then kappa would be 0.95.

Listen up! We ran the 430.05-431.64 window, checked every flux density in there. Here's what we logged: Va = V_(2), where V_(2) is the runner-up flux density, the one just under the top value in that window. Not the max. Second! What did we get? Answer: 10.98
